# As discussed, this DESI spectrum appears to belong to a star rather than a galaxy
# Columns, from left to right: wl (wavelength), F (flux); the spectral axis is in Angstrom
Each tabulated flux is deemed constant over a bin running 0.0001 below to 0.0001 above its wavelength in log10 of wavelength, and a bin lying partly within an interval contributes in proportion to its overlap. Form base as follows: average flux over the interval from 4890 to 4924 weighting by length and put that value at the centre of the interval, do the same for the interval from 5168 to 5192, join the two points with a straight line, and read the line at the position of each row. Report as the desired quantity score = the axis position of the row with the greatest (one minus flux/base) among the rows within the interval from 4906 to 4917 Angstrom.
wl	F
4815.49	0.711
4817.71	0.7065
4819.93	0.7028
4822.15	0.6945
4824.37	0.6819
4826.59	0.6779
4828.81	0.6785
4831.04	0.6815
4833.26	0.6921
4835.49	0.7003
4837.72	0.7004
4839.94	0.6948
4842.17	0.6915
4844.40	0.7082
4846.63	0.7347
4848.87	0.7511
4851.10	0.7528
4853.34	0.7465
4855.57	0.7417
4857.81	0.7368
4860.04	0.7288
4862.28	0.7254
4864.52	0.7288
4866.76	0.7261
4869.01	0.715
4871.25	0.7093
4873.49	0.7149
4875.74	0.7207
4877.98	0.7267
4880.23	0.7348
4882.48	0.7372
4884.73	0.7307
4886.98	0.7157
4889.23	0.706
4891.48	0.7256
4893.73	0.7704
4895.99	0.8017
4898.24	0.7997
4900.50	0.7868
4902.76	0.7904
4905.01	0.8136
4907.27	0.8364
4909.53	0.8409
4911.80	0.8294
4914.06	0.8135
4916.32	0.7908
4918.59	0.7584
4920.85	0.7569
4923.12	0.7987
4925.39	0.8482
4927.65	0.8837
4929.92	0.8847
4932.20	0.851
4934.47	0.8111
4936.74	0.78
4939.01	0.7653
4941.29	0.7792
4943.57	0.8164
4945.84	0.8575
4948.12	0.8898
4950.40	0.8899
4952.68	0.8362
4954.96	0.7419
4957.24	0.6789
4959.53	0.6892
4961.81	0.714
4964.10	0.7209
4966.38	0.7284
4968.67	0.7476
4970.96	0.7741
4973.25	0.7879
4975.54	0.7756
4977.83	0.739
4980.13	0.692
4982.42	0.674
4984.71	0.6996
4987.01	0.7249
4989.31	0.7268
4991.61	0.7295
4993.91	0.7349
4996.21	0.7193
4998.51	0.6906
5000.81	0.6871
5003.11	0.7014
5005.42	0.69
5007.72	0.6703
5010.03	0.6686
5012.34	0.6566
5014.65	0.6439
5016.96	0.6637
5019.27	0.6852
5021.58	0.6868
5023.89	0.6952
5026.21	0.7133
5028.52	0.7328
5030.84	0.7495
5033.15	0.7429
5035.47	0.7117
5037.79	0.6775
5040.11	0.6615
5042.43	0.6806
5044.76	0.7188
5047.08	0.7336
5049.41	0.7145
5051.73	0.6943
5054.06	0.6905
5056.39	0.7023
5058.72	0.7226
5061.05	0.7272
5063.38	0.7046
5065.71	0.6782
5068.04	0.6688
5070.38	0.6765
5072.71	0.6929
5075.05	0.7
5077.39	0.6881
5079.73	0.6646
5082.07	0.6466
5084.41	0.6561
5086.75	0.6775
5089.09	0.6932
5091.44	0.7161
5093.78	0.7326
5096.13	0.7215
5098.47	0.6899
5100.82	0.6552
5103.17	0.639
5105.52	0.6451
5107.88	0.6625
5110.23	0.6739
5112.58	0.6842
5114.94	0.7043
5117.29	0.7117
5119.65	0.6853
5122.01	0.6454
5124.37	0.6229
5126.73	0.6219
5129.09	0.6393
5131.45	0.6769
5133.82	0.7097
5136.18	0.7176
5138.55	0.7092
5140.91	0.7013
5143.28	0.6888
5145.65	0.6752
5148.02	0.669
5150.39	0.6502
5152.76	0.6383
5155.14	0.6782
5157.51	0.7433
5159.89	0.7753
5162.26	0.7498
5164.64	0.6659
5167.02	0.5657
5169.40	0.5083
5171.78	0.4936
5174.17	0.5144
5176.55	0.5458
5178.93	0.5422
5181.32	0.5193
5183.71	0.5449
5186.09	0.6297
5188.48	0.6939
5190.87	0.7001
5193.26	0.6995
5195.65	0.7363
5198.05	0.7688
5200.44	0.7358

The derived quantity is 4916.32 Angstrom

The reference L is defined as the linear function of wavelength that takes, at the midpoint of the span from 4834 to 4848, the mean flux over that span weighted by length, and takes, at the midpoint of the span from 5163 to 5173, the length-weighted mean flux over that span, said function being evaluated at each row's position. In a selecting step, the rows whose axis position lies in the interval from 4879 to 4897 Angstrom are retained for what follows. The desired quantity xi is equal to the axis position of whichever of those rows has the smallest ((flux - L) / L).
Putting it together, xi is 4889.23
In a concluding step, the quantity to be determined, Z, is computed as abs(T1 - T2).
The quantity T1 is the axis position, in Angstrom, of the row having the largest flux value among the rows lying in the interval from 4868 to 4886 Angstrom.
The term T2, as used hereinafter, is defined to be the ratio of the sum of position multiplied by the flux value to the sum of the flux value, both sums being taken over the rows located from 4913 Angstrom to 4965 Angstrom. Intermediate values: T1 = 4882.48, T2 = 4938.6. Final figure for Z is 56.1 Angstrom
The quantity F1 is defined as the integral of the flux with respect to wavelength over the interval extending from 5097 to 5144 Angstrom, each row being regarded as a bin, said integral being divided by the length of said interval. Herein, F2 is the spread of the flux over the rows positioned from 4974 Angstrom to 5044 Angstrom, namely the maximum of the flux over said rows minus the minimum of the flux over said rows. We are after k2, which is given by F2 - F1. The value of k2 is -0.54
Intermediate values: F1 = 0.674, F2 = 0.13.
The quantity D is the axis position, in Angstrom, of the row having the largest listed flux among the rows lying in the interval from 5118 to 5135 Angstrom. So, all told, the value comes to 5133.82 Angstrom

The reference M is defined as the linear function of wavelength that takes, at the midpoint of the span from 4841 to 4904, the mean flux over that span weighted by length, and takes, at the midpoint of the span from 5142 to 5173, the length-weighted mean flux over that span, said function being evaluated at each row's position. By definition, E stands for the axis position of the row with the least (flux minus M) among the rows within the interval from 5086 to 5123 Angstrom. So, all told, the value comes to 5103.17 Angstrom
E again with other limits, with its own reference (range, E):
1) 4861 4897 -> 4871.25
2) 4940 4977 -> 4957.24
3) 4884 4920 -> 4889.23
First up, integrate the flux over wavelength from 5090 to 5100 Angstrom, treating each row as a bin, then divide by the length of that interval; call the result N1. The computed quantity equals 0.71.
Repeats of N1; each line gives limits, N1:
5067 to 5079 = 0.68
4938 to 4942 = 0.77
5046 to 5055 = 0.71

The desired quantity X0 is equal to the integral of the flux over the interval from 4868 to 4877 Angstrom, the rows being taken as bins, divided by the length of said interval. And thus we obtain 0.72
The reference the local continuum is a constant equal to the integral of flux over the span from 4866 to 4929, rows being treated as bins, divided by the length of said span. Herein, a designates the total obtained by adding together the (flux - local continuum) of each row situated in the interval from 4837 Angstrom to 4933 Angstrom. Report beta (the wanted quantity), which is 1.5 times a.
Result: -0.6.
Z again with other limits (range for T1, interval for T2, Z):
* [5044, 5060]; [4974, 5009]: 55.7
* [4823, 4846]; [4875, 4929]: 58.0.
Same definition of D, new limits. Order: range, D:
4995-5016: 4996.21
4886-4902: 4895.99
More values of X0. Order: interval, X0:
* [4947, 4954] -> 0.87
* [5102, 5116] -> 0.67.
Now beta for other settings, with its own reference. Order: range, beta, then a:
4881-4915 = 0.2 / 0.1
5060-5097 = -2.0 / -1.3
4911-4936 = 0.8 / 0.5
